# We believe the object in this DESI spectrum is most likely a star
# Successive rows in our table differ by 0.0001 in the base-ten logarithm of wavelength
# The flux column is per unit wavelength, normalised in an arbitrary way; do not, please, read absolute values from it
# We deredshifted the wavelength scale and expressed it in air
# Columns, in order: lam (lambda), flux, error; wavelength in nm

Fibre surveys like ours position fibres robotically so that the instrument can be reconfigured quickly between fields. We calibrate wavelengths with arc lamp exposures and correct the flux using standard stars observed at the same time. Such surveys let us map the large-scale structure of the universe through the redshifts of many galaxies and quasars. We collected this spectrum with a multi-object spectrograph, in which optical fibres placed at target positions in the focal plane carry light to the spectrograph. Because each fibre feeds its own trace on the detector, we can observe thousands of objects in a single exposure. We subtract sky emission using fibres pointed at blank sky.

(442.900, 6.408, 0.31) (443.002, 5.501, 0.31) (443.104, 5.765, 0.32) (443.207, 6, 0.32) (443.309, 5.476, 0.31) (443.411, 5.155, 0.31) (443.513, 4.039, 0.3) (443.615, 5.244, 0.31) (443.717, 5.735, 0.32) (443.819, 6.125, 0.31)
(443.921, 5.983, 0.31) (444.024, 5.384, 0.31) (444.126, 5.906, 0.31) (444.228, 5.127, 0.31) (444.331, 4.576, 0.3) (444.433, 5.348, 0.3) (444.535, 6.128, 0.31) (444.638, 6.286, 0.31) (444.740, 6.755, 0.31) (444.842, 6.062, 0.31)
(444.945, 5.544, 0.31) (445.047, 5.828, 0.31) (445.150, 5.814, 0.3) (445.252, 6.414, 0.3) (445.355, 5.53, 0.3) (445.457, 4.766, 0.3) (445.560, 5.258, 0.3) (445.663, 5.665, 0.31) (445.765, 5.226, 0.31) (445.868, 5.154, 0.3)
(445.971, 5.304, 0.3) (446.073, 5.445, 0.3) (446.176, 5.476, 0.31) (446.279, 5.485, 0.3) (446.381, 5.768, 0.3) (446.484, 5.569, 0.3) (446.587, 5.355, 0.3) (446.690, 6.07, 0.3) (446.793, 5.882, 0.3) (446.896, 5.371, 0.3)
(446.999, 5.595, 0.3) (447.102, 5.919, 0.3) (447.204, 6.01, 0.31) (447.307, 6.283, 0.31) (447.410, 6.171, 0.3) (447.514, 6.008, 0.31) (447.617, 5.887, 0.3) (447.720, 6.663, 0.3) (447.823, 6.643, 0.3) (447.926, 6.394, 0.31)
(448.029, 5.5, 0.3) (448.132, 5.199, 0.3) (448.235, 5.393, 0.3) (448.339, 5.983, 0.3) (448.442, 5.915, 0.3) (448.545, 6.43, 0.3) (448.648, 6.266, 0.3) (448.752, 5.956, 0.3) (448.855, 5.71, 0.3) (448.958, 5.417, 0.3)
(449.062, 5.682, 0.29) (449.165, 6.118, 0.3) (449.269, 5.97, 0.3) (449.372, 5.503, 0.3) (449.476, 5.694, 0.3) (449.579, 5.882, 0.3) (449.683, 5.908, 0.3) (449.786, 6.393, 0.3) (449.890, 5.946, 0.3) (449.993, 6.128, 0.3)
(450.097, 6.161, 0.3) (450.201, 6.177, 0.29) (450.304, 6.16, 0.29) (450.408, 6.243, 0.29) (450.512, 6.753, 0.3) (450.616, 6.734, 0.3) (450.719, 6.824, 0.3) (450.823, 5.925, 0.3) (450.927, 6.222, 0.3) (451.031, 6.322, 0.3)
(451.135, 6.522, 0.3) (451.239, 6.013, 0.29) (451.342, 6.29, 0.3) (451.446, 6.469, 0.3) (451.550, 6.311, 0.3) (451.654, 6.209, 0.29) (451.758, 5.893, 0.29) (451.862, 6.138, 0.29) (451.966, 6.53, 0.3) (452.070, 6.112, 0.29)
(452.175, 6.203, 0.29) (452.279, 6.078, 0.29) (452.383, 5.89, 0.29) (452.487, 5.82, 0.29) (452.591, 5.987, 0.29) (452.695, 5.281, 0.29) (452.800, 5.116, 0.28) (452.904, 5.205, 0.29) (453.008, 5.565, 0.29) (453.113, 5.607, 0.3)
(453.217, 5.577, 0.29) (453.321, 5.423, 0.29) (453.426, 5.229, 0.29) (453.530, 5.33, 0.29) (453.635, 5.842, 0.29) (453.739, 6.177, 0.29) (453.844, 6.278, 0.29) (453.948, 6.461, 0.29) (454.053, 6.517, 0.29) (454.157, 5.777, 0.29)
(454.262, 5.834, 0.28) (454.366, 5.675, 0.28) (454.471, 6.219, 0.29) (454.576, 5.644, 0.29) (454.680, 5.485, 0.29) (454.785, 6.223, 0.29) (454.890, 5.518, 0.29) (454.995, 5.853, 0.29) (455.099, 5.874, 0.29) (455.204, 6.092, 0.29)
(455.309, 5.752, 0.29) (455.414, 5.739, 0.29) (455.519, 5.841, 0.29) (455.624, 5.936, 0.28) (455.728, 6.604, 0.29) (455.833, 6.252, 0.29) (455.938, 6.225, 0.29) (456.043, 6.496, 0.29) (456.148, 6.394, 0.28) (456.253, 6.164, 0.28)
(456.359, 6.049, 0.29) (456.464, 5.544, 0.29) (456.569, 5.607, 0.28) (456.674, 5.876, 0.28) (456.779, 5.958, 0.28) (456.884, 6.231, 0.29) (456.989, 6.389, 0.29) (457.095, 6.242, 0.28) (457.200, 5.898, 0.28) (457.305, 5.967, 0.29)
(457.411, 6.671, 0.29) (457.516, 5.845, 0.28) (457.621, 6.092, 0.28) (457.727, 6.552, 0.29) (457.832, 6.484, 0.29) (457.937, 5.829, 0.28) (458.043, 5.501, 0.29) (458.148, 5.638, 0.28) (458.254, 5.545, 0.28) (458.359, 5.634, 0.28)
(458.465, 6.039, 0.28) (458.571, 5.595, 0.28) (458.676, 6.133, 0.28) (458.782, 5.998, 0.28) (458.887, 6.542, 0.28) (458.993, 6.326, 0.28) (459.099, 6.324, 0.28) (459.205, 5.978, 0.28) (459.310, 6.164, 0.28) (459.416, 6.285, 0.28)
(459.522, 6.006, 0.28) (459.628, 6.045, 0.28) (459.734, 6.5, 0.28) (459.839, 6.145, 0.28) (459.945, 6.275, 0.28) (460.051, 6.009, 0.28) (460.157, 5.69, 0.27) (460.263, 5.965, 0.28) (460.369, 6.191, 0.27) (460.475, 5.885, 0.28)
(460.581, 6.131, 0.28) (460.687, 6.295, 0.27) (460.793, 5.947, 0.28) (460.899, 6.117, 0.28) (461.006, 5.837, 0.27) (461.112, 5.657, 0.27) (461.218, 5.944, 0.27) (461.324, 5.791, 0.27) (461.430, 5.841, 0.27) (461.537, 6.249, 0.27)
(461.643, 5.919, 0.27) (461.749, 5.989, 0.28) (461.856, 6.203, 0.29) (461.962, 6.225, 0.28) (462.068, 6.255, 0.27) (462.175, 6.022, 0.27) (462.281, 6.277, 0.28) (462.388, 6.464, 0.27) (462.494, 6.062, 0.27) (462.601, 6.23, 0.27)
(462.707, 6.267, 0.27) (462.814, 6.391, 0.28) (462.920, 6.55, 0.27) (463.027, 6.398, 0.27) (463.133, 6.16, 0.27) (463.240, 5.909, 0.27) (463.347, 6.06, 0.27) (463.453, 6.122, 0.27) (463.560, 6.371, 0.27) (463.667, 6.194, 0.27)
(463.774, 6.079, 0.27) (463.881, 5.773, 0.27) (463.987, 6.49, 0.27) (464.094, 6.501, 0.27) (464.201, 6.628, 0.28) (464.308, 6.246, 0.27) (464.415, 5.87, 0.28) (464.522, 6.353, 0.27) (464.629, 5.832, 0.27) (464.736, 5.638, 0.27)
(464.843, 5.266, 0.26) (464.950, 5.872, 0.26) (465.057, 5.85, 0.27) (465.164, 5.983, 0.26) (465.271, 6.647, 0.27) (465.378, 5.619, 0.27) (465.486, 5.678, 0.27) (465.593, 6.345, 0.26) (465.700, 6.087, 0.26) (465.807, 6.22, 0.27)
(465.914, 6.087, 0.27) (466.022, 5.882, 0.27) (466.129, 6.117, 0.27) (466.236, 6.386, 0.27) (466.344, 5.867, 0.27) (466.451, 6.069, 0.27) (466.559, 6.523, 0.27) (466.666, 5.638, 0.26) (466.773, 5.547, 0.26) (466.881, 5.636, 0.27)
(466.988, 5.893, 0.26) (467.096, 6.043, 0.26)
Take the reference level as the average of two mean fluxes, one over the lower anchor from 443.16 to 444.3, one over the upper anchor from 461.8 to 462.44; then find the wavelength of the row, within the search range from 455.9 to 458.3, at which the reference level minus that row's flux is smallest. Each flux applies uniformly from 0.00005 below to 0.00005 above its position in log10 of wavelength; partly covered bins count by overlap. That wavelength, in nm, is 457.411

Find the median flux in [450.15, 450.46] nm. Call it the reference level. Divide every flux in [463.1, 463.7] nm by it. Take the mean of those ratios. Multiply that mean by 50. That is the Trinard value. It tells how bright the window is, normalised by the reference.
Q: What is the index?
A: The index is 50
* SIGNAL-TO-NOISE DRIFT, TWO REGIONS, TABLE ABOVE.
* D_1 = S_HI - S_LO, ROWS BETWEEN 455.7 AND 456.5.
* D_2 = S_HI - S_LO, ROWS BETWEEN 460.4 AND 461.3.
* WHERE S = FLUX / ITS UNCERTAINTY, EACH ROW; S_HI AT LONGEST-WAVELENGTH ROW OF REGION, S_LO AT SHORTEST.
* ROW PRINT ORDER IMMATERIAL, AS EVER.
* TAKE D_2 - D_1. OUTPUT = 4.7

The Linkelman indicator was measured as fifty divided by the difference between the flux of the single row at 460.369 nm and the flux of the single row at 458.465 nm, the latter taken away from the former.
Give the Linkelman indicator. 329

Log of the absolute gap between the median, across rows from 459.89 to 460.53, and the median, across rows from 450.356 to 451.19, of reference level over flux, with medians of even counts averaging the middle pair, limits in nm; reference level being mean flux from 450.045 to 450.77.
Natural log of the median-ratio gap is -2.6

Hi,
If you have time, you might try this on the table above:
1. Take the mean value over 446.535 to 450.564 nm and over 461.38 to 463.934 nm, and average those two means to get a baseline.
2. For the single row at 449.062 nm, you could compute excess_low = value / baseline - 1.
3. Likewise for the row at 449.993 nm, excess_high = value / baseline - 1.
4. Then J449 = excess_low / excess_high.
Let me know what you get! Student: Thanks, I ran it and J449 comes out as -6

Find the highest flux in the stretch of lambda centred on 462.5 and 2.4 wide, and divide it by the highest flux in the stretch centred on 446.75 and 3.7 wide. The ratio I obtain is 0.98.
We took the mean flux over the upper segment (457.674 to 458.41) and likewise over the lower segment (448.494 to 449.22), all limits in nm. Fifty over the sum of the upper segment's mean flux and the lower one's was 4.23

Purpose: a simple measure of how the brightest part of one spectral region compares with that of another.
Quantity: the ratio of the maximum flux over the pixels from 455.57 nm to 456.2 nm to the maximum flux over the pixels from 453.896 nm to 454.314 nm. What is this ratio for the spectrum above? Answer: 1.01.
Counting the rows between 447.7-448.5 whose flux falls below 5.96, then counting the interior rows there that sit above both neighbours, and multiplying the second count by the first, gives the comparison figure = 4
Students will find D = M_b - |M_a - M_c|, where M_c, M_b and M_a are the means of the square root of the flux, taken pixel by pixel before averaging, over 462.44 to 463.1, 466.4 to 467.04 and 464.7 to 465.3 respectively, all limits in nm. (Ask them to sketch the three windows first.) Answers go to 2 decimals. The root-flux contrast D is 2.33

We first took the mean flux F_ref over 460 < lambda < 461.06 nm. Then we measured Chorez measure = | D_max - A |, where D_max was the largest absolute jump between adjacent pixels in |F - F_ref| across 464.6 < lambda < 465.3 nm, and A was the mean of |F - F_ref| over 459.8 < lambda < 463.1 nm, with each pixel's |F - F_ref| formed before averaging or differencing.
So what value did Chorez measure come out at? 0.4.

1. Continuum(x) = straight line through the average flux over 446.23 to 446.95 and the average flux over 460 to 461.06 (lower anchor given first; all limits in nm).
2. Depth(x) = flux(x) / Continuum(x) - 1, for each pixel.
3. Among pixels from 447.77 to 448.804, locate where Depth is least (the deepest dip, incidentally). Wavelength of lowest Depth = 448.132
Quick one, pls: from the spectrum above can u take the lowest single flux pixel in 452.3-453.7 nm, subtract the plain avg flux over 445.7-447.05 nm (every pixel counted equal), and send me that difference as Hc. -0.40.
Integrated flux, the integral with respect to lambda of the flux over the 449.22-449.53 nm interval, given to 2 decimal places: 1.78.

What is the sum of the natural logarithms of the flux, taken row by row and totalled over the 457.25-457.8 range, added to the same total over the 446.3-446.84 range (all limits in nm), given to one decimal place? 17.9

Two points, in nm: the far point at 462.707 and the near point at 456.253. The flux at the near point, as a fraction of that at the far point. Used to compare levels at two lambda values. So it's 0.98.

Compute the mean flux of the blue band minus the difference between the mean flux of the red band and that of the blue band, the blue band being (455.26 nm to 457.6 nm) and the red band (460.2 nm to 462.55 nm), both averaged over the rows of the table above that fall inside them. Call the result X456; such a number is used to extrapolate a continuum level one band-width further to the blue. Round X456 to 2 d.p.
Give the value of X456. 6.10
